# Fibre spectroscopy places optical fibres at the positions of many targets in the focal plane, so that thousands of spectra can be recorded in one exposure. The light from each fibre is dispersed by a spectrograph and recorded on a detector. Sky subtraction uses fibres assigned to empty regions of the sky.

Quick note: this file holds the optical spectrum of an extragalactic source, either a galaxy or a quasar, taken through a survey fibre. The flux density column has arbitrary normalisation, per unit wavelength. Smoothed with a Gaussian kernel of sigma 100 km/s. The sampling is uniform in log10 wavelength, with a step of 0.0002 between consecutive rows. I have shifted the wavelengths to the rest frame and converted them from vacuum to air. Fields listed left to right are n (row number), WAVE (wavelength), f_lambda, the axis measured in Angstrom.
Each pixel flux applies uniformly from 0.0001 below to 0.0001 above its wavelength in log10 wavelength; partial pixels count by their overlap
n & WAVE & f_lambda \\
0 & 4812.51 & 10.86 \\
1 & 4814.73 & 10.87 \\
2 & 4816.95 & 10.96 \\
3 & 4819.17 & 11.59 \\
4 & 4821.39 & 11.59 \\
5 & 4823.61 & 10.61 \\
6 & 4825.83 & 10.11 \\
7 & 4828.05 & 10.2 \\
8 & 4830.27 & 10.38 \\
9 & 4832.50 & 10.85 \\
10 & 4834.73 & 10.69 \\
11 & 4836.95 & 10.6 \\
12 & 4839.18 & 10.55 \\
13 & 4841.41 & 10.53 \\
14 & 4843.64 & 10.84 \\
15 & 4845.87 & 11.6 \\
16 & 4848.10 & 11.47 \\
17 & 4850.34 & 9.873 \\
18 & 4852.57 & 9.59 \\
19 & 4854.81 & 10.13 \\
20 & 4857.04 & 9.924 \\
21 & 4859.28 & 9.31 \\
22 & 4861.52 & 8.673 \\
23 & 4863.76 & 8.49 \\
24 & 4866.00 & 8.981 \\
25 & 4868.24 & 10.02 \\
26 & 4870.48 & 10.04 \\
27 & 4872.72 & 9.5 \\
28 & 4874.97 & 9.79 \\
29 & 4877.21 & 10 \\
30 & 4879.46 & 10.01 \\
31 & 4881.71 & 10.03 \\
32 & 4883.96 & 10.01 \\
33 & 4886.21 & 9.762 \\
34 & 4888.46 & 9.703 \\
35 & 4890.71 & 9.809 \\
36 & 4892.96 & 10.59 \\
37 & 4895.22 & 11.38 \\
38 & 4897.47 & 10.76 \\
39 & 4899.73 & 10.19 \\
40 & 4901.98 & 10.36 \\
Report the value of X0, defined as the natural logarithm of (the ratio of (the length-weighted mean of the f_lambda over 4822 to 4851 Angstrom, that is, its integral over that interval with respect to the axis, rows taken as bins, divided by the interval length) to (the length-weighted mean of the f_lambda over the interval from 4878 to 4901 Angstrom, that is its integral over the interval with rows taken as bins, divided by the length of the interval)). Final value 0.04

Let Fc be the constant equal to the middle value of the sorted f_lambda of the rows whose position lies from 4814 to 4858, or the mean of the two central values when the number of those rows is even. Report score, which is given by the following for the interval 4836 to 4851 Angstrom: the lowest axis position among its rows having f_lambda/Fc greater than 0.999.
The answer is 4836.95 Angstrom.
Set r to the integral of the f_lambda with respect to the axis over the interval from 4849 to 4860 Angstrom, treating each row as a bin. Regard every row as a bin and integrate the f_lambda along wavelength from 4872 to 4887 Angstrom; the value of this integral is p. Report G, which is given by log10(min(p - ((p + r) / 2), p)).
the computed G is 1.3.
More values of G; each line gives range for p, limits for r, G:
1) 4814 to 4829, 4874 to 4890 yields 0.3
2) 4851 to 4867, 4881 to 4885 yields 1.7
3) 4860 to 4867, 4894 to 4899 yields 0.5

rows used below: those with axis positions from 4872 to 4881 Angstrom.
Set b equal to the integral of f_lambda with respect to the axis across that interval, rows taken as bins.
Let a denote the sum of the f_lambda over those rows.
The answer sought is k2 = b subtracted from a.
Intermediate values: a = 39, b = 89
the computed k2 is -49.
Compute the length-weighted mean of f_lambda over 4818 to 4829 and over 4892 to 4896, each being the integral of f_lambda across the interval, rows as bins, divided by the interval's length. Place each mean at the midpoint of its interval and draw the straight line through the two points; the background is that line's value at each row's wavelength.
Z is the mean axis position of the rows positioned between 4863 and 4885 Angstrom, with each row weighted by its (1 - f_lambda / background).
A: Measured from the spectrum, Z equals 4872.0 Angstrom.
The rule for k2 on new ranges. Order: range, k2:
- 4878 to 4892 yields -79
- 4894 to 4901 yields -43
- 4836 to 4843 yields -42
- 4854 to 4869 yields -74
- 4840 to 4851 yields -65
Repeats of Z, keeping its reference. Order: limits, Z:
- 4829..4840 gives 4834.6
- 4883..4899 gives 4887.6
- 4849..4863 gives 4856.9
